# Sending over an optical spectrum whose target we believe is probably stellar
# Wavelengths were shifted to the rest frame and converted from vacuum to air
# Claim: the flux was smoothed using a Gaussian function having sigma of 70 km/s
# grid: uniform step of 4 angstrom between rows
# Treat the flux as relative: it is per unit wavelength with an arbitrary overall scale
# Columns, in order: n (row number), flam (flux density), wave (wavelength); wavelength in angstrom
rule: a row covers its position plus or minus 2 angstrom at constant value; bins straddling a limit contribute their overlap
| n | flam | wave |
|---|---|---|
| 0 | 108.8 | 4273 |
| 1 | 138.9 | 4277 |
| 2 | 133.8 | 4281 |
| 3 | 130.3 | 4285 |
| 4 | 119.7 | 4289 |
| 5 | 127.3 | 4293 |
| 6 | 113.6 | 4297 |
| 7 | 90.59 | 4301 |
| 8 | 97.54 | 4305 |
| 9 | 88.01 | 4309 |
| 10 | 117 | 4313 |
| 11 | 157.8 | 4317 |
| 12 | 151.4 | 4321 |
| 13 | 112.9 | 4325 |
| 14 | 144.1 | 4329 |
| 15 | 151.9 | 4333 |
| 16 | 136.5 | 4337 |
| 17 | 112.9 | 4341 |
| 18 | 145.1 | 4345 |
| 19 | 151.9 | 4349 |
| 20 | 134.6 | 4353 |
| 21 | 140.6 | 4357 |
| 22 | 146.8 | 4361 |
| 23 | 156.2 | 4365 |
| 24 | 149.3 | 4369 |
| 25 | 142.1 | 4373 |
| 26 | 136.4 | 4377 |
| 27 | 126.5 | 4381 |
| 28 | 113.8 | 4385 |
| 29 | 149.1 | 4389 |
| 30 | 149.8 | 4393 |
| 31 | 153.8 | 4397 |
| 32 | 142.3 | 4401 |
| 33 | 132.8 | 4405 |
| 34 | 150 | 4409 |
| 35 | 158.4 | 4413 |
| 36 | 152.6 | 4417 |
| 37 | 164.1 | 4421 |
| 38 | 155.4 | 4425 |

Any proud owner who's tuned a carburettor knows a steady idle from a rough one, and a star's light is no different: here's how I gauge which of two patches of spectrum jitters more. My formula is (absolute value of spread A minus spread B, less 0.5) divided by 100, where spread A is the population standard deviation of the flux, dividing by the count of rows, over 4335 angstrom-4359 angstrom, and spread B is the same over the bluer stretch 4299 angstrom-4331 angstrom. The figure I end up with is 0.13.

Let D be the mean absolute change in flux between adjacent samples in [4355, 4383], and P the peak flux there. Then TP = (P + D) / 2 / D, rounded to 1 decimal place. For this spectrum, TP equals 10.8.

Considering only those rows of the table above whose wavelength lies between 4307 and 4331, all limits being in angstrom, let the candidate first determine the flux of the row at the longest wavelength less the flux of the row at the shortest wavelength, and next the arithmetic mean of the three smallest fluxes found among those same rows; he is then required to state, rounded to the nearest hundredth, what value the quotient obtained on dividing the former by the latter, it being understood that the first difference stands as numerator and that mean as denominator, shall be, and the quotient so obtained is 0.53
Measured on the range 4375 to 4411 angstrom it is 0.11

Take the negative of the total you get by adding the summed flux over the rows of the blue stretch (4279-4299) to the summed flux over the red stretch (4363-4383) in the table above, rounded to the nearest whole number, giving -1335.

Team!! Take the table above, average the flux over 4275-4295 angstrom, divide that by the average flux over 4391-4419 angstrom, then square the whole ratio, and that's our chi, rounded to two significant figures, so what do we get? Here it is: 0.77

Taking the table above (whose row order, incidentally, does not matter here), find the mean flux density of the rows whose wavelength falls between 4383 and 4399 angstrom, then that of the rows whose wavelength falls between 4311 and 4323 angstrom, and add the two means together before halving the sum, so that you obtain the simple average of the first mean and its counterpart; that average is 142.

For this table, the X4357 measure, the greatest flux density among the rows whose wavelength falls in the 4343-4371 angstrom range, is 156.2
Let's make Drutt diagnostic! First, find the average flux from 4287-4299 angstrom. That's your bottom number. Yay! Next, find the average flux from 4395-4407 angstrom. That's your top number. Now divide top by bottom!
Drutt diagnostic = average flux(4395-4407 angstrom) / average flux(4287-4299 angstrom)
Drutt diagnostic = 1.19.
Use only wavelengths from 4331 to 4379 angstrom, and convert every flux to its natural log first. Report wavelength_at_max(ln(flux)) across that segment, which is 4365 angstrom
